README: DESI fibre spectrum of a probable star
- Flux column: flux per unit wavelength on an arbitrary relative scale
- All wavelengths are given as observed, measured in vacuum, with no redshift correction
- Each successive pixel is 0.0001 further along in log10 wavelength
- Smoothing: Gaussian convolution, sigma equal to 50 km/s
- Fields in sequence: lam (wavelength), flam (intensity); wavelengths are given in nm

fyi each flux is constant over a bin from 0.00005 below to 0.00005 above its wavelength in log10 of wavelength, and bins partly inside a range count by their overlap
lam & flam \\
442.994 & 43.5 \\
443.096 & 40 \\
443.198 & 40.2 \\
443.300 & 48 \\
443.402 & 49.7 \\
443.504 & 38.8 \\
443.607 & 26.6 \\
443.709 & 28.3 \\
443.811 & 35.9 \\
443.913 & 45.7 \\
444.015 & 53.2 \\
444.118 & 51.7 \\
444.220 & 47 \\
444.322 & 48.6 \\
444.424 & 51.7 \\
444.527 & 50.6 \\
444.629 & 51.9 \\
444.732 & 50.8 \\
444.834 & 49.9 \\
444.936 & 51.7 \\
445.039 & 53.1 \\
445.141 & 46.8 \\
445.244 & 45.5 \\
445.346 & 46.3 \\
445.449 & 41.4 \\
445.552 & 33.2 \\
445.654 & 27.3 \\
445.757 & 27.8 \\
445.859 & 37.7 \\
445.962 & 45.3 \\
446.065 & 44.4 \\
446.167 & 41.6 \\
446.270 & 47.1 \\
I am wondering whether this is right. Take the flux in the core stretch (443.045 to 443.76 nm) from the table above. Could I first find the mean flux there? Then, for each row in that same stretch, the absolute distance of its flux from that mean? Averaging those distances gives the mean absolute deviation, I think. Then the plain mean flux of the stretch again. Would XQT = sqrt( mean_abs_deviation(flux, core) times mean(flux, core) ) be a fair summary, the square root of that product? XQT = 16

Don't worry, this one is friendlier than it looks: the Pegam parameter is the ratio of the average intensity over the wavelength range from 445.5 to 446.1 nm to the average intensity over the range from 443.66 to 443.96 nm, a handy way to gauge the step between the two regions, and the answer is 1.0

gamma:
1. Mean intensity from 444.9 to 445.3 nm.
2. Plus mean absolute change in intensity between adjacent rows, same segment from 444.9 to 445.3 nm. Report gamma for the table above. 52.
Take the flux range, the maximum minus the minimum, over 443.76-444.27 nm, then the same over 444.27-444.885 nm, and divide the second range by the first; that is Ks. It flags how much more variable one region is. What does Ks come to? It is 0.2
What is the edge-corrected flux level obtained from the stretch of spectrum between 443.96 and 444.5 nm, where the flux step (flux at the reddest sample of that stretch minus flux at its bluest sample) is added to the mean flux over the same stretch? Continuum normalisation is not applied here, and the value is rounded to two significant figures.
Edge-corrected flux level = 49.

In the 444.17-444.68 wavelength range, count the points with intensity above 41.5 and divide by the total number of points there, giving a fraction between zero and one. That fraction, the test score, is 1.0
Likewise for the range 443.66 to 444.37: 0.7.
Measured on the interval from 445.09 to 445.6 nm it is 0.6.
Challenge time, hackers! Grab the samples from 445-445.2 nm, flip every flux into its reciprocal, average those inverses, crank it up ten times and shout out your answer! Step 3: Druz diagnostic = 0.20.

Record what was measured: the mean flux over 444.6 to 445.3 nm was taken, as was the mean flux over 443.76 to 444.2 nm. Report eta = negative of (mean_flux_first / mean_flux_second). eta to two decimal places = -1.07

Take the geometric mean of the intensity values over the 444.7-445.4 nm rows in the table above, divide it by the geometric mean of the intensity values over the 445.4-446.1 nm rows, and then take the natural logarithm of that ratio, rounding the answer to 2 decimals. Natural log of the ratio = 0.31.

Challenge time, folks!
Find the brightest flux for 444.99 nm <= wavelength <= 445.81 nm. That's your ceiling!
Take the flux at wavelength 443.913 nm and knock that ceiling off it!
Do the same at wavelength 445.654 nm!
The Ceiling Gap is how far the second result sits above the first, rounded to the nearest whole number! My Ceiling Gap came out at -18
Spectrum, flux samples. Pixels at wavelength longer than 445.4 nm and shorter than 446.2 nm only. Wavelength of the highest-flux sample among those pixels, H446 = 445.962 nm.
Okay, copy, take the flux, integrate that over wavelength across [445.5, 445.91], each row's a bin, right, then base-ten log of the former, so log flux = 1.11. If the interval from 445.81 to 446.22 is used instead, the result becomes 1.24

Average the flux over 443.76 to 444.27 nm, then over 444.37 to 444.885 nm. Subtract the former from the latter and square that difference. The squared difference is 18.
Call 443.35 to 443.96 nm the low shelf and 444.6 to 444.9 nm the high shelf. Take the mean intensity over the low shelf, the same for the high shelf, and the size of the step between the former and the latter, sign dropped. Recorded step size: 13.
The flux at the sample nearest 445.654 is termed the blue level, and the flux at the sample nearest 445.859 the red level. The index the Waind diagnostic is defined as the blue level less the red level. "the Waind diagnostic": -10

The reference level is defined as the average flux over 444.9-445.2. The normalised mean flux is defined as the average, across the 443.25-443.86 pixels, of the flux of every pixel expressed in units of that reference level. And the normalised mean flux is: 0.75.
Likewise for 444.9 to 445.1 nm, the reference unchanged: 1.04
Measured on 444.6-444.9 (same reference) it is 1.01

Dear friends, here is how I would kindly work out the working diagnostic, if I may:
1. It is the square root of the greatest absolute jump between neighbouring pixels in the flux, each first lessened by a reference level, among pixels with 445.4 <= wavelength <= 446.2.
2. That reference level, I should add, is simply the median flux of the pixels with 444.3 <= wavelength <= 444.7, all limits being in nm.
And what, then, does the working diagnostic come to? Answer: 3.1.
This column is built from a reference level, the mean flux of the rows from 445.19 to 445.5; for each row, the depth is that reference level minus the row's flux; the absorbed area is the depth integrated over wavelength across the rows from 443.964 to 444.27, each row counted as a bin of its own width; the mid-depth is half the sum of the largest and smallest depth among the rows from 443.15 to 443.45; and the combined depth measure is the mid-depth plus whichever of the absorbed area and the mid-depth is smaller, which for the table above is -2.5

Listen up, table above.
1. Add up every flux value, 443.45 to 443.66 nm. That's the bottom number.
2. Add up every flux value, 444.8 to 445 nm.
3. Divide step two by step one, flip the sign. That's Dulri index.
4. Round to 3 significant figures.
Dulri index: -1.55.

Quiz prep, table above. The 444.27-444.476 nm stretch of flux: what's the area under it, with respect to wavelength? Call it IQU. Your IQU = 10.3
